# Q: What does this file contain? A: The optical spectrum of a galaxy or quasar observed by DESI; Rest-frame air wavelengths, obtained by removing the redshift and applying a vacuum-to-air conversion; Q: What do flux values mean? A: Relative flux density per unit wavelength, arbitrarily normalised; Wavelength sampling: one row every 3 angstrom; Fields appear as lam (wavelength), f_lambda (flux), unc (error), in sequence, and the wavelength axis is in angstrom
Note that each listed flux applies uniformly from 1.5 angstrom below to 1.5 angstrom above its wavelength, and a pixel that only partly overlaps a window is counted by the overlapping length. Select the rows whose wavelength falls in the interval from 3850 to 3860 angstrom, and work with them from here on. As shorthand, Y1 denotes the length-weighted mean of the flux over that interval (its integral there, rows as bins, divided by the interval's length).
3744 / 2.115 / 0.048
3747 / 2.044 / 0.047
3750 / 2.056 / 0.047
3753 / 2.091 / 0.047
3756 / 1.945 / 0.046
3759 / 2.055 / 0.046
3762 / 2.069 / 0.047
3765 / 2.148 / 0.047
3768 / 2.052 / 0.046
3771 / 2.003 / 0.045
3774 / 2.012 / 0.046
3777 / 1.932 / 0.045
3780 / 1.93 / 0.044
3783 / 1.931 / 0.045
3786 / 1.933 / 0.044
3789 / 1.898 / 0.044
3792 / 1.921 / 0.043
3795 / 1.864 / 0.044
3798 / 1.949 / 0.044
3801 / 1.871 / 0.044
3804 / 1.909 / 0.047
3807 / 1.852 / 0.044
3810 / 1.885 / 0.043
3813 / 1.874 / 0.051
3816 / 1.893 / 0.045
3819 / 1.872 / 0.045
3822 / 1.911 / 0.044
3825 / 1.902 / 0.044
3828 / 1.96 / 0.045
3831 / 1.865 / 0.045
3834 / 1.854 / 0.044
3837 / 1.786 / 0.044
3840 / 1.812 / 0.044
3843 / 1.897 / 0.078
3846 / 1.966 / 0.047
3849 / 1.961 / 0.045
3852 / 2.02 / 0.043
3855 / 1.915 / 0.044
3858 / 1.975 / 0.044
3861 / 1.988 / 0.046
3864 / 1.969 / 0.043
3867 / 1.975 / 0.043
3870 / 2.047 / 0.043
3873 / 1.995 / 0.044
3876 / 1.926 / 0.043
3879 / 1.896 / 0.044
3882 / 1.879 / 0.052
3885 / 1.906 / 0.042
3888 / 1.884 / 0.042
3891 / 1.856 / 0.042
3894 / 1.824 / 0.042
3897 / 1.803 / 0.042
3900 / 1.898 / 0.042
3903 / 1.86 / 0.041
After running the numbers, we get 1.97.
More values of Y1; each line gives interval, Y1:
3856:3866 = 1.97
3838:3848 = 1.89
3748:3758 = 2.03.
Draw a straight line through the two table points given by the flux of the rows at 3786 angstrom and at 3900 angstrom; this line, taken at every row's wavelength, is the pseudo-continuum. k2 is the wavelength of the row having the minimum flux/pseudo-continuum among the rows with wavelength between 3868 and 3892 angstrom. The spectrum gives 3891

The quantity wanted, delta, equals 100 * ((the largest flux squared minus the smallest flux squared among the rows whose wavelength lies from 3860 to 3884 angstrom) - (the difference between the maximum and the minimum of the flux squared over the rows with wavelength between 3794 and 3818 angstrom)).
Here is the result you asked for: 29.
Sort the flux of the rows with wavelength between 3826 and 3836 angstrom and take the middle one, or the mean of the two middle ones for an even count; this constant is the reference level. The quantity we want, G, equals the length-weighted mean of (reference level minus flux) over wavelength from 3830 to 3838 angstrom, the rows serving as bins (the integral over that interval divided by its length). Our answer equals 0.03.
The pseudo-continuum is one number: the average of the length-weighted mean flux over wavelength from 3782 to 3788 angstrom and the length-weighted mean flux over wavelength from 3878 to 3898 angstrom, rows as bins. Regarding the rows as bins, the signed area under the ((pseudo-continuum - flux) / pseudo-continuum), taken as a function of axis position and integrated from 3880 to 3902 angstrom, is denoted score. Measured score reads 0.4 angstrom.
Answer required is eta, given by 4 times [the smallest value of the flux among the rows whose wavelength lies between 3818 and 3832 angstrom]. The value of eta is 7.46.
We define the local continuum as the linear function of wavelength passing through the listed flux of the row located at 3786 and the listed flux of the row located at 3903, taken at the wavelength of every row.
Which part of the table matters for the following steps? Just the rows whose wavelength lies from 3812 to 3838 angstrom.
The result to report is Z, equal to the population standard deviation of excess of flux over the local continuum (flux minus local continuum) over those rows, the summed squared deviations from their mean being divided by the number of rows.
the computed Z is 0.043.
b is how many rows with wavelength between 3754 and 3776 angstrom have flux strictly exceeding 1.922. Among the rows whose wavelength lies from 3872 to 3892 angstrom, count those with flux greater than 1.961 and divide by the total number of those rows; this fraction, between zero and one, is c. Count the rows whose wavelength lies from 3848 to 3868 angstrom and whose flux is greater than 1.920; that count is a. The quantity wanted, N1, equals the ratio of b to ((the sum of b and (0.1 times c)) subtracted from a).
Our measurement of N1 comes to -7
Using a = 6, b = 7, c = 0.14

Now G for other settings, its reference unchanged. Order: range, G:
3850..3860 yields -0.11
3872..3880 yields -0.07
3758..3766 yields -0.22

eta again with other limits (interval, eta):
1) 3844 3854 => 7.84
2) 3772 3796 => 7.46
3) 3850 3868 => 7.66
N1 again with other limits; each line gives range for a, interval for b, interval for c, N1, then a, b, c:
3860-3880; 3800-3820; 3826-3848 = 0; 6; 0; 0.14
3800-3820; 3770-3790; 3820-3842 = -1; 0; 6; 0.00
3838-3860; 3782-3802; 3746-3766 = 3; 4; 3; 0.86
